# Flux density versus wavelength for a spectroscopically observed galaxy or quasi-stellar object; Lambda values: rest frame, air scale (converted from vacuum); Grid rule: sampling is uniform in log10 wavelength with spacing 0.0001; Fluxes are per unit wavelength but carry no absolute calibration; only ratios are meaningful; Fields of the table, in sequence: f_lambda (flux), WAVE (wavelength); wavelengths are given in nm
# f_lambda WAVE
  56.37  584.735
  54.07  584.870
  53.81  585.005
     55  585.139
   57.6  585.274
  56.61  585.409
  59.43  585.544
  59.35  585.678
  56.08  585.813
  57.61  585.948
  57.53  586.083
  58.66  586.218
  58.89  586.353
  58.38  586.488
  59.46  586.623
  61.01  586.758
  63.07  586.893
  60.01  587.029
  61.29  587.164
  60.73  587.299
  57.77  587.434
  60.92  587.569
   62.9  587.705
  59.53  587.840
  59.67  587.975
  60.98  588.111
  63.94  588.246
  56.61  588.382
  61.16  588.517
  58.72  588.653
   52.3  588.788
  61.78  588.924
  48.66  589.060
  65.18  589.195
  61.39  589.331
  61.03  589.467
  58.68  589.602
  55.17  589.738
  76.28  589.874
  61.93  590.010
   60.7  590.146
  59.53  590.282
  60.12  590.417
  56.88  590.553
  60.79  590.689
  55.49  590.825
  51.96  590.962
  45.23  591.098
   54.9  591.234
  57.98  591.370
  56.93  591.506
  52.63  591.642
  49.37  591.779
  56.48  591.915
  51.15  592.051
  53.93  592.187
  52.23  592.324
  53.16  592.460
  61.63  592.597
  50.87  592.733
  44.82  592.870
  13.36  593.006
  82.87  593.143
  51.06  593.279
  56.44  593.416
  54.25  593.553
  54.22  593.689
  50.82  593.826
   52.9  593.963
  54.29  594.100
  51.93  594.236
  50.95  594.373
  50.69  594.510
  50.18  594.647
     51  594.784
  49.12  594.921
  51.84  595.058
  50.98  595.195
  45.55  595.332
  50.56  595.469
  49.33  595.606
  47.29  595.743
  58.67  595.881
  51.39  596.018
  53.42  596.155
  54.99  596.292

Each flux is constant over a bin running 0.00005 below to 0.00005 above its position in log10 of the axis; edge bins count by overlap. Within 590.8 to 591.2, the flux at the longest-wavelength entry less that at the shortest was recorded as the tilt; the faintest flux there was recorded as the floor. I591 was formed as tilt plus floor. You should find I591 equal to 35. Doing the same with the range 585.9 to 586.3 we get 59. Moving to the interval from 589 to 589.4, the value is 61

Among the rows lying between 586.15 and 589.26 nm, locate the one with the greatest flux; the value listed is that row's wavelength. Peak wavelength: 589.195 nm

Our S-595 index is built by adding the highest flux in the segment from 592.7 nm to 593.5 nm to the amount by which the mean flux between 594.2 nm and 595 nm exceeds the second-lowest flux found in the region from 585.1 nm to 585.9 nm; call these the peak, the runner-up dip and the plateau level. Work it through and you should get 77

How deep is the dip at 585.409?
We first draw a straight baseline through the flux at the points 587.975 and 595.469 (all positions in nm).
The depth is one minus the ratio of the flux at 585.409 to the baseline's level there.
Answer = 0.10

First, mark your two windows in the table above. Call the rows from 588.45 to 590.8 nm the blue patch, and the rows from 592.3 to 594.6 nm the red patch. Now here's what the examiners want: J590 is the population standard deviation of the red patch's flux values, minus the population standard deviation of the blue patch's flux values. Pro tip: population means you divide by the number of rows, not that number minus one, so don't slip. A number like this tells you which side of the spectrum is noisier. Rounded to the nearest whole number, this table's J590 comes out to 7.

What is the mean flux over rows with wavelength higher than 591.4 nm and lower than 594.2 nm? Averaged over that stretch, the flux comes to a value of 53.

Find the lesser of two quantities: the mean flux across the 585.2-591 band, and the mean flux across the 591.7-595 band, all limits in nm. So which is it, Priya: 52.0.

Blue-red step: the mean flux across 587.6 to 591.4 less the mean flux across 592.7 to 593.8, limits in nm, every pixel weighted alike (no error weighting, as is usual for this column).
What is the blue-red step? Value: 7.9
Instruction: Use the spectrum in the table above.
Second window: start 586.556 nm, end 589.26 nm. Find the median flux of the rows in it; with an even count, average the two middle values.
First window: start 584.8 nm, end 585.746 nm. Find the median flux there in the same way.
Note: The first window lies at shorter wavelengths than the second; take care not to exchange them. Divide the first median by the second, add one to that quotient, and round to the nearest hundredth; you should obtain 1.93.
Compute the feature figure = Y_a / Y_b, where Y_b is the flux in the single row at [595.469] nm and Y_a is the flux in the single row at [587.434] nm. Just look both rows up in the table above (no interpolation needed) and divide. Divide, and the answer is 1.14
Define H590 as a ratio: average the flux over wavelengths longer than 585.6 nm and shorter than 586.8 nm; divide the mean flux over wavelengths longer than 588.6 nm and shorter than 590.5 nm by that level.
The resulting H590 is 1.03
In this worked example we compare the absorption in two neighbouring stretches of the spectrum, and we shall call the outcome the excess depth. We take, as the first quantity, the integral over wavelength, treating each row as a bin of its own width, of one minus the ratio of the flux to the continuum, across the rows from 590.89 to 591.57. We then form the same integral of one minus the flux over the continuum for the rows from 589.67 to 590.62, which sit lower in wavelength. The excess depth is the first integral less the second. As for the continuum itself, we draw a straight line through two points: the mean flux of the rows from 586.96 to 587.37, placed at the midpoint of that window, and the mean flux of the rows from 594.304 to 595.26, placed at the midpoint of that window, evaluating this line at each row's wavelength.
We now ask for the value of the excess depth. 0.10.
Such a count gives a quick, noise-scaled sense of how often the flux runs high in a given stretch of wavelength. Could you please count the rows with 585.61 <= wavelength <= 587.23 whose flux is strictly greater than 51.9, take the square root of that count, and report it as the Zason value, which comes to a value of 3.46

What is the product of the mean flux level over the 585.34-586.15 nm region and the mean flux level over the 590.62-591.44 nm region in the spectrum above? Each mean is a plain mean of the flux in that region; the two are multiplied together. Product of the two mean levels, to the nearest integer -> 3142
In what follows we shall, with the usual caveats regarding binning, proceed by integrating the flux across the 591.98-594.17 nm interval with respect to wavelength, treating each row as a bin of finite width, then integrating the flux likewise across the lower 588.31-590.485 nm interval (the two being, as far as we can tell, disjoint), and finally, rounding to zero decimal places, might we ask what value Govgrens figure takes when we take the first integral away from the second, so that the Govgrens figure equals 16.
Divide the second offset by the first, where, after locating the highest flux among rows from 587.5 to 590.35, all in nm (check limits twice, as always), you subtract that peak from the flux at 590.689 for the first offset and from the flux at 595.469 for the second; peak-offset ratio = 1.66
